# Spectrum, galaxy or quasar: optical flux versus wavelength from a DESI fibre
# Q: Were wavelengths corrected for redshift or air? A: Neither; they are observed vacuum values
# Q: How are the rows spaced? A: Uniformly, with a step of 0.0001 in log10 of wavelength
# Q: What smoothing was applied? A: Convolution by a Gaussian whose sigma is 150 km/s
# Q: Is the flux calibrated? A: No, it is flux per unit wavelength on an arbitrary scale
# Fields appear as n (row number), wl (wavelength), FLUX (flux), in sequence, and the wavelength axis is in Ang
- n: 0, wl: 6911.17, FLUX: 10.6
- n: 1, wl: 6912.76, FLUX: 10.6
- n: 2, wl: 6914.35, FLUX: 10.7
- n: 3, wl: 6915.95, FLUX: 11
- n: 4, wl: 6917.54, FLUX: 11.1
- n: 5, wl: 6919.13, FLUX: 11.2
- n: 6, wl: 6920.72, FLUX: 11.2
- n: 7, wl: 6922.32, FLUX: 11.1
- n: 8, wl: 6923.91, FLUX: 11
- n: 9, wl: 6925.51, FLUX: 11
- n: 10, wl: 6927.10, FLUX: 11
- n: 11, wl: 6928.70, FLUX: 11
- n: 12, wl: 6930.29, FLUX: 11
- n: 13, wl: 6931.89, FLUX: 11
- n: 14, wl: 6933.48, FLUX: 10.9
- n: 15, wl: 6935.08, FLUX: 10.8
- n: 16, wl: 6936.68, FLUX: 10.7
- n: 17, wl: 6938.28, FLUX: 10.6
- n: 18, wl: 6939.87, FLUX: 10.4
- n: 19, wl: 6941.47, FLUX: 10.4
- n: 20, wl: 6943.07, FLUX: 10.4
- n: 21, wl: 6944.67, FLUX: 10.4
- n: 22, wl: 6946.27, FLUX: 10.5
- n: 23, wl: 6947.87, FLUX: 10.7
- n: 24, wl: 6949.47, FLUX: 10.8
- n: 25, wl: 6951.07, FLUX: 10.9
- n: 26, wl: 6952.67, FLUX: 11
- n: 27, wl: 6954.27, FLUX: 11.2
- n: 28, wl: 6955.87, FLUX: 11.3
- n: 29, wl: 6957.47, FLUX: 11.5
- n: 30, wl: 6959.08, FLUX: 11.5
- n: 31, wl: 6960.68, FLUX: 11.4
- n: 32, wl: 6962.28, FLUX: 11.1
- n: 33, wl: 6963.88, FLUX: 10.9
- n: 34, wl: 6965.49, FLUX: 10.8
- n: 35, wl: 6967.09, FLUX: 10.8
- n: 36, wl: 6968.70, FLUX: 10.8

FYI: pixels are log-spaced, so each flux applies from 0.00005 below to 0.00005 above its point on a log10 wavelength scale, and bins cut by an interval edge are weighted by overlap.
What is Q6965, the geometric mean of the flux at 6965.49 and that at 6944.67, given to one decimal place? 10.6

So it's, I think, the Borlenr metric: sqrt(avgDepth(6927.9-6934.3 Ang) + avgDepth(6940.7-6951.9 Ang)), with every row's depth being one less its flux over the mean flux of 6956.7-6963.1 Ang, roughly 0.32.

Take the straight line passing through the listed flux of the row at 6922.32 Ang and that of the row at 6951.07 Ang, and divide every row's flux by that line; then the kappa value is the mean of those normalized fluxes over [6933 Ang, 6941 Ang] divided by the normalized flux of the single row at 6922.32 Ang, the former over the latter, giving 0.97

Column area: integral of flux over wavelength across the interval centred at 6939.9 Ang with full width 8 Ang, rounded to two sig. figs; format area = 84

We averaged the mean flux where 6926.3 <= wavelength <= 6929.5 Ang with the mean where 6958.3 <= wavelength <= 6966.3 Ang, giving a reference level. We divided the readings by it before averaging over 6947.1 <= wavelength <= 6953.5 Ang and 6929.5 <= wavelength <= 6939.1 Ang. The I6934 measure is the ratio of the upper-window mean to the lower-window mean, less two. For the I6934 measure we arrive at -1.00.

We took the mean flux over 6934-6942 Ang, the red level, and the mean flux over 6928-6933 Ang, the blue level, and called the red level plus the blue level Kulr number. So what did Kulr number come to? 21.6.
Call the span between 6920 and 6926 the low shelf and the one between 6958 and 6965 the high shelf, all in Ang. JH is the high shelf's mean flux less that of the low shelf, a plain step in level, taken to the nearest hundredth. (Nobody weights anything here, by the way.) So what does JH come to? 0.15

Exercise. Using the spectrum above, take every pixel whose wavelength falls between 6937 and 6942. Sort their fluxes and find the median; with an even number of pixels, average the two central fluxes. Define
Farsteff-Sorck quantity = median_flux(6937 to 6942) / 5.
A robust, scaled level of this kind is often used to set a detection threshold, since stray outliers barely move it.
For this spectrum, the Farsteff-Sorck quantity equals 2.08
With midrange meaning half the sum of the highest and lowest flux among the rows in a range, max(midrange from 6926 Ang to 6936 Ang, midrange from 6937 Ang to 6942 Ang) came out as 10.9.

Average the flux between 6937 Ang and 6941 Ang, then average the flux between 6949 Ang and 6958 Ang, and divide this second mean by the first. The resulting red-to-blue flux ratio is 1.06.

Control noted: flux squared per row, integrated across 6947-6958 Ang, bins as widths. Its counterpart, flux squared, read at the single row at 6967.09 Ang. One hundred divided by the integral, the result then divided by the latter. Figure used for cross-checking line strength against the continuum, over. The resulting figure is 0.0006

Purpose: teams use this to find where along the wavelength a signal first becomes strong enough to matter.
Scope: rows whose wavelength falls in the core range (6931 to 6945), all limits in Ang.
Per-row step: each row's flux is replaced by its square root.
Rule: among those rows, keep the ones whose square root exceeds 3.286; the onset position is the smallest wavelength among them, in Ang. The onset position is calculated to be 6931.89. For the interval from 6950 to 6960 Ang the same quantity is 6951.07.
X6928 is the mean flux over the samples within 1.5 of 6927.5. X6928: 11.00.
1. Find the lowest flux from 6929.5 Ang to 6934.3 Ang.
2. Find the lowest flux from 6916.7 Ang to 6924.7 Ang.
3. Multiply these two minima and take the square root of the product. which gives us 10.9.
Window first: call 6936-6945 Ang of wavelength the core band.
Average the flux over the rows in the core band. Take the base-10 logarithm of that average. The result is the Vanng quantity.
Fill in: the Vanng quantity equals 1.02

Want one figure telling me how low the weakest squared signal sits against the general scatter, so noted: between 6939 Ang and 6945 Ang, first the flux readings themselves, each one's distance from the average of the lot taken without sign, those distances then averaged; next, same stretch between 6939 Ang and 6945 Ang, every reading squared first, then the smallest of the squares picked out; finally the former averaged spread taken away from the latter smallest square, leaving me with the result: 108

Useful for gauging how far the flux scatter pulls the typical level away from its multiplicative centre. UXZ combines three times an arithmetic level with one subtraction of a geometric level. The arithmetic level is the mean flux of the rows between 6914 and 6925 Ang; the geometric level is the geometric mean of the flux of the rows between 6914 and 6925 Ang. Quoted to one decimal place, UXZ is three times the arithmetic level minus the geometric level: 22.1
